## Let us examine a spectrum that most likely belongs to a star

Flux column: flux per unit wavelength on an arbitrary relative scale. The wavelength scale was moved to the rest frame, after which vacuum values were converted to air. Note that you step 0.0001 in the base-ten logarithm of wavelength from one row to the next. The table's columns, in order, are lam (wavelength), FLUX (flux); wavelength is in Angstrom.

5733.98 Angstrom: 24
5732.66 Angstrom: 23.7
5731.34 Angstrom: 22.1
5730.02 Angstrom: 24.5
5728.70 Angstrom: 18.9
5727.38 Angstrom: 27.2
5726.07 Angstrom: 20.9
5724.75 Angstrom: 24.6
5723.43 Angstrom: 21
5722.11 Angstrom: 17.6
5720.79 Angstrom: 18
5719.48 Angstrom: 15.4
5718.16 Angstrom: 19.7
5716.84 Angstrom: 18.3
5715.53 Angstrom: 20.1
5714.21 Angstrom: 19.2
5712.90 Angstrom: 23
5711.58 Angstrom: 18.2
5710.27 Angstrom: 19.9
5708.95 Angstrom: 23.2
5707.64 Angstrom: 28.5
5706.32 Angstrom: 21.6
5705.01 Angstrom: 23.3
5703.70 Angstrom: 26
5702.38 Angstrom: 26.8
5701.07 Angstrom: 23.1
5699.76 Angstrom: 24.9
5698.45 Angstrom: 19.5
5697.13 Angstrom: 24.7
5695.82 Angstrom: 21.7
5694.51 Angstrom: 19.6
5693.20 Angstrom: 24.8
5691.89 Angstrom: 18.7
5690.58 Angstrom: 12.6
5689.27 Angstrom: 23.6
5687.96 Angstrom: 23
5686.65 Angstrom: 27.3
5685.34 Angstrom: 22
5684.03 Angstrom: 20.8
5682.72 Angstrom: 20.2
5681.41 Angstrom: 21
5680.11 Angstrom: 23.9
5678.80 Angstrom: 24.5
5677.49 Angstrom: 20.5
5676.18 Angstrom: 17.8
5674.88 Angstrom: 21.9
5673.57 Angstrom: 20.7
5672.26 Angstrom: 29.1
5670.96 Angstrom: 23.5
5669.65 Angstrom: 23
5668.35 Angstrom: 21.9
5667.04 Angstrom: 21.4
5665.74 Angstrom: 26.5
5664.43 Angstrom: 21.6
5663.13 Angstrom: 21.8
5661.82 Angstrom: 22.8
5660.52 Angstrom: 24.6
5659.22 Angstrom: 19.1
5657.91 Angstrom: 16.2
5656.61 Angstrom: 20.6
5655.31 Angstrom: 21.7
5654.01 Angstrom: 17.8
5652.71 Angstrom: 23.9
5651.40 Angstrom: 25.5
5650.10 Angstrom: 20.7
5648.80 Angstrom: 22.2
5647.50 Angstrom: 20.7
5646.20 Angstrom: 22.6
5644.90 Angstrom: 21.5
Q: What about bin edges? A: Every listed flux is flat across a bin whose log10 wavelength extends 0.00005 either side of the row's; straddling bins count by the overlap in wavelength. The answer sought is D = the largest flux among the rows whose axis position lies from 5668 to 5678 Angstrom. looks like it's 29.1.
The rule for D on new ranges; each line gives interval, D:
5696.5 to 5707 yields 26.8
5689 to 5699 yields 24.8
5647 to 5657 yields 25.5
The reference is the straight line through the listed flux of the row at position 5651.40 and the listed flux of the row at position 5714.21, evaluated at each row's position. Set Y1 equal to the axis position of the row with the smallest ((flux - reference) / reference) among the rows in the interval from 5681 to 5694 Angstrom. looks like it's 5690.58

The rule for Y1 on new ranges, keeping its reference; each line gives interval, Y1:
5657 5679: 5657.91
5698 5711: 5698.45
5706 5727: 5719.48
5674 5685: 5676.18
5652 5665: 5657.91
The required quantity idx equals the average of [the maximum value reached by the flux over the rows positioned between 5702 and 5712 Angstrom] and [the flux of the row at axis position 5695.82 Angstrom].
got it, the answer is 25.1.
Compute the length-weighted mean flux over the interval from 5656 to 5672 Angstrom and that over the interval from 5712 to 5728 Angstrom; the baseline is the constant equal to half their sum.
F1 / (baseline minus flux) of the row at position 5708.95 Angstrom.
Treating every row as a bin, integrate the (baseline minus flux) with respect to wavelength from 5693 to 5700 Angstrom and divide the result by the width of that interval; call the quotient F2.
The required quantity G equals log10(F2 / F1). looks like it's -0.29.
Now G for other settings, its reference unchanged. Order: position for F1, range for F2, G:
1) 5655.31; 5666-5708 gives 0.45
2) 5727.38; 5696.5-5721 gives -1.01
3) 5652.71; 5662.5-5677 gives -0.28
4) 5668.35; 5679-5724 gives -0.35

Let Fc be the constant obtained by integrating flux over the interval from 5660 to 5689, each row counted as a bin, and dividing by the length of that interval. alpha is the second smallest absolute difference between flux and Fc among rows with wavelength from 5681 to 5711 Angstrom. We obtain 0.4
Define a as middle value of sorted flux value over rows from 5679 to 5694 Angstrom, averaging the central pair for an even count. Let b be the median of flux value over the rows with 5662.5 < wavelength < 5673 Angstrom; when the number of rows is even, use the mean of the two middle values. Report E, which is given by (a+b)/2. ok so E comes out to 22.2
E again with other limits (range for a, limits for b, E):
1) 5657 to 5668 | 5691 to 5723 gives 21.3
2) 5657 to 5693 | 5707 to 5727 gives 20.9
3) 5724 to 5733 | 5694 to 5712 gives 23.4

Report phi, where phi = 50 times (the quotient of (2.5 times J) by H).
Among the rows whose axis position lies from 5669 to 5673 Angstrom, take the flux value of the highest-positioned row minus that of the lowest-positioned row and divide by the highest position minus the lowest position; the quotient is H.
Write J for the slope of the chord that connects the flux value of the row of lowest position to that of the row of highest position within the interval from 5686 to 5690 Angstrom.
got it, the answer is -76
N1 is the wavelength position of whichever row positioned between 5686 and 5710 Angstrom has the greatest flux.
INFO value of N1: 5707.64 Angstrom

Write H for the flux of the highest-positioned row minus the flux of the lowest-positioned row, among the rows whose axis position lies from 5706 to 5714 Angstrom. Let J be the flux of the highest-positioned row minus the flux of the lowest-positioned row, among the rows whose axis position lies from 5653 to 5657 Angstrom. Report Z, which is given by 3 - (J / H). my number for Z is 1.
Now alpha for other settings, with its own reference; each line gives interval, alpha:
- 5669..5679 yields 0.8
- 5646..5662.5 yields 0.1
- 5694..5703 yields 1.0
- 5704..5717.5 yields 0.5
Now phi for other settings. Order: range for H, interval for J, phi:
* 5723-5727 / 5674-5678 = 1770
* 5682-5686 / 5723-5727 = -7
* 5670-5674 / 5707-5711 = 381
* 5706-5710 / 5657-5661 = 661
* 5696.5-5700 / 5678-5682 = -2204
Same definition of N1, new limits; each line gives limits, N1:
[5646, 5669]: 5665.74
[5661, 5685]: 5672.26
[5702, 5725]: 5707.64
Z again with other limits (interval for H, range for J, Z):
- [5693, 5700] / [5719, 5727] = -52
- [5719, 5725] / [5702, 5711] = 4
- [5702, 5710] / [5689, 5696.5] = 2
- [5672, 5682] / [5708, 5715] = 3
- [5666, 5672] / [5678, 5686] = 4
